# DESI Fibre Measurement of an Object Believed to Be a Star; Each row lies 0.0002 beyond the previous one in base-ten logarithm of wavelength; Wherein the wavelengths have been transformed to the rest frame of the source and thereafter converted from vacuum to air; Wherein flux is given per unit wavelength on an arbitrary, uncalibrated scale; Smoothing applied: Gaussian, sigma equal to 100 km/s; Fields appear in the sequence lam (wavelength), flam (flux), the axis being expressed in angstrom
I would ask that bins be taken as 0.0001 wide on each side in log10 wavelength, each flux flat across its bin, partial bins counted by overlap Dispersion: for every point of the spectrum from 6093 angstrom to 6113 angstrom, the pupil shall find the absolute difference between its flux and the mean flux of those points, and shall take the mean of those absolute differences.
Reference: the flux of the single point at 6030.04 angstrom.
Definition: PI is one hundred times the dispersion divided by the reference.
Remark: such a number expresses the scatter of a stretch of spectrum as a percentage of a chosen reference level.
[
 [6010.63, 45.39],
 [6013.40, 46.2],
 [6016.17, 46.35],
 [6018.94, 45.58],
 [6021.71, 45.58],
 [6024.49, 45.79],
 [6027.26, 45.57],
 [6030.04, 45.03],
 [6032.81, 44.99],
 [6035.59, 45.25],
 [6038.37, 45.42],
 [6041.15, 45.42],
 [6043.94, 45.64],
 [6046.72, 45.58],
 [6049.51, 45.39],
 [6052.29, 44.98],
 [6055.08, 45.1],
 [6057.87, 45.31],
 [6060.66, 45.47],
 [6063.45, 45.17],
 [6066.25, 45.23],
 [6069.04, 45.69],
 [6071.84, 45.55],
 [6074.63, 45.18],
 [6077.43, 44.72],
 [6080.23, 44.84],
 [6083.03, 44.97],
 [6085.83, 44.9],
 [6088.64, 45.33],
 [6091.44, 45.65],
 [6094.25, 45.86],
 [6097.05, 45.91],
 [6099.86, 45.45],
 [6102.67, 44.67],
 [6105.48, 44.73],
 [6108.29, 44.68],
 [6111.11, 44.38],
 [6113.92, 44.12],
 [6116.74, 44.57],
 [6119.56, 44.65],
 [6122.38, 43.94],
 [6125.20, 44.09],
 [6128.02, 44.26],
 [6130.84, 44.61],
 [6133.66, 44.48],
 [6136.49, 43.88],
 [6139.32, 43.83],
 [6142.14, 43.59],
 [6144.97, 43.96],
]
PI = 1.2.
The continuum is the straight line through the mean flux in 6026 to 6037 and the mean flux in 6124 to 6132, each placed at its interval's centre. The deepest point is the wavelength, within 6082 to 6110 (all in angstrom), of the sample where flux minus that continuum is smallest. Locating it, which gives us 6102.67 angstrom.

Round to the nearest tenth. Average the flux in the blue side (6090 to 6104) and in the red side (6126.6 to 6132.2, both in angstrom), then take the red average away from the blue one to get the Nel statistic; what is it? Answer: 1.1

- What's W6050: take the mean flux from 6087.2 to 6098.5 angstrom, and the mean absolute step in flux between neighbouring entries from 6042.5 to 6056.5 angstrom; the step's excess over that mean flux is -45.5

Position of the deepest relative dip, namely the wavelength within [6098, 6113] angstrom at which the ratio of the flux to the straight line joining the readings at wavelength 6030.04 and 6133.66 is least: 6111.11 angstrom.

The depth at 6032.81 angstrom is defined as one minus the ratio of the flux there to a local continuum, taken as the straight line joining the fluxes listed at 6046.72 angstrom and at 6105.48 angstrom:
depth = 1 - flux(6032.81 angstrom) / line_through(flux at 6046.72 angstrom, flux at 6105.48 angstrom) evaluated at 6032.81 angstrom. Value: 0.017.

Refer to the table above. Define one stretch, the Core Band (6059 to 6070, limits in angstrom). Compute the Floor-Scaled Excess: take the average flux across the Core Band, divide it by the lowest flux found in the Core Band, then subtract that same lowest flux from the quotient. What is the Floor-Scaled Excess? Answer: -44.2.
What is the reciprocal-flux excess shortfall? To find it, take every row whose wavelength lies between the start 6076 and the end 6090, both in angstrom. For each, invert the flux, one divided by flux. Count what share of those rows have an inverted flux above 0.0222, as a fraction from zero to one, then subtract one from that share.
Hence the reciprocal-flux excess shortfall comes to -0.2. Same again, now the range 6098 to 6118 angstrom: -0.1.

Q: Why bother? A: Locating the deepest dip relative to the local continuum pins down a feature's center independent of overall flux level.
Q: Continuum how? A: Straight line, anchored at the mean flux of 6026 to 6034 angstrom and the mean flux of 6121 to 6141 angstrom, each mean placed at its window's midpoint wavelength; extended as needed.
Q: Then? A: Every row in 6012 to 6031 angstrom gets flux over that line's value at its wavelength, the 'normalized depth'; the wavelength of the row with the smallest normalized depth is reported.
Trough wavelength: 6030.04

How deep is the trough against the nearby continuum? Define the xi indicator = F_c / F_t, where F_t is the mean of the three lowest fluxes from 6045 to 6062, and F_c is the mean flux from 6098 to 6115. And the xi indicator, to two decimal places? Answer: 0.99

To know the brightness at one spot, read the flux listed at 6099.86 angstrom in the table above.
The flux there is 45.45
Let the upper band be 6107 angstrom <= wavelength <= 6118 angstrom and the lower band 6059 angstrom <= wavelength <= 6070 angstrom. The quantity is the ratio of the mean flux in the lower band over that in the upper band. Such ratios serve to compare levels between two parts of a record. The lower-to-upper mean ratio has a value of 1.02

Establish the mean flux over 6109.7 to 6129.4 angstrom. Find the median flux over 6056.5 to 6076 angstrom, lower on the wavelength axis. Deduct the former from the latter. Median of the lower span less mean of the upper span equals 1.0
